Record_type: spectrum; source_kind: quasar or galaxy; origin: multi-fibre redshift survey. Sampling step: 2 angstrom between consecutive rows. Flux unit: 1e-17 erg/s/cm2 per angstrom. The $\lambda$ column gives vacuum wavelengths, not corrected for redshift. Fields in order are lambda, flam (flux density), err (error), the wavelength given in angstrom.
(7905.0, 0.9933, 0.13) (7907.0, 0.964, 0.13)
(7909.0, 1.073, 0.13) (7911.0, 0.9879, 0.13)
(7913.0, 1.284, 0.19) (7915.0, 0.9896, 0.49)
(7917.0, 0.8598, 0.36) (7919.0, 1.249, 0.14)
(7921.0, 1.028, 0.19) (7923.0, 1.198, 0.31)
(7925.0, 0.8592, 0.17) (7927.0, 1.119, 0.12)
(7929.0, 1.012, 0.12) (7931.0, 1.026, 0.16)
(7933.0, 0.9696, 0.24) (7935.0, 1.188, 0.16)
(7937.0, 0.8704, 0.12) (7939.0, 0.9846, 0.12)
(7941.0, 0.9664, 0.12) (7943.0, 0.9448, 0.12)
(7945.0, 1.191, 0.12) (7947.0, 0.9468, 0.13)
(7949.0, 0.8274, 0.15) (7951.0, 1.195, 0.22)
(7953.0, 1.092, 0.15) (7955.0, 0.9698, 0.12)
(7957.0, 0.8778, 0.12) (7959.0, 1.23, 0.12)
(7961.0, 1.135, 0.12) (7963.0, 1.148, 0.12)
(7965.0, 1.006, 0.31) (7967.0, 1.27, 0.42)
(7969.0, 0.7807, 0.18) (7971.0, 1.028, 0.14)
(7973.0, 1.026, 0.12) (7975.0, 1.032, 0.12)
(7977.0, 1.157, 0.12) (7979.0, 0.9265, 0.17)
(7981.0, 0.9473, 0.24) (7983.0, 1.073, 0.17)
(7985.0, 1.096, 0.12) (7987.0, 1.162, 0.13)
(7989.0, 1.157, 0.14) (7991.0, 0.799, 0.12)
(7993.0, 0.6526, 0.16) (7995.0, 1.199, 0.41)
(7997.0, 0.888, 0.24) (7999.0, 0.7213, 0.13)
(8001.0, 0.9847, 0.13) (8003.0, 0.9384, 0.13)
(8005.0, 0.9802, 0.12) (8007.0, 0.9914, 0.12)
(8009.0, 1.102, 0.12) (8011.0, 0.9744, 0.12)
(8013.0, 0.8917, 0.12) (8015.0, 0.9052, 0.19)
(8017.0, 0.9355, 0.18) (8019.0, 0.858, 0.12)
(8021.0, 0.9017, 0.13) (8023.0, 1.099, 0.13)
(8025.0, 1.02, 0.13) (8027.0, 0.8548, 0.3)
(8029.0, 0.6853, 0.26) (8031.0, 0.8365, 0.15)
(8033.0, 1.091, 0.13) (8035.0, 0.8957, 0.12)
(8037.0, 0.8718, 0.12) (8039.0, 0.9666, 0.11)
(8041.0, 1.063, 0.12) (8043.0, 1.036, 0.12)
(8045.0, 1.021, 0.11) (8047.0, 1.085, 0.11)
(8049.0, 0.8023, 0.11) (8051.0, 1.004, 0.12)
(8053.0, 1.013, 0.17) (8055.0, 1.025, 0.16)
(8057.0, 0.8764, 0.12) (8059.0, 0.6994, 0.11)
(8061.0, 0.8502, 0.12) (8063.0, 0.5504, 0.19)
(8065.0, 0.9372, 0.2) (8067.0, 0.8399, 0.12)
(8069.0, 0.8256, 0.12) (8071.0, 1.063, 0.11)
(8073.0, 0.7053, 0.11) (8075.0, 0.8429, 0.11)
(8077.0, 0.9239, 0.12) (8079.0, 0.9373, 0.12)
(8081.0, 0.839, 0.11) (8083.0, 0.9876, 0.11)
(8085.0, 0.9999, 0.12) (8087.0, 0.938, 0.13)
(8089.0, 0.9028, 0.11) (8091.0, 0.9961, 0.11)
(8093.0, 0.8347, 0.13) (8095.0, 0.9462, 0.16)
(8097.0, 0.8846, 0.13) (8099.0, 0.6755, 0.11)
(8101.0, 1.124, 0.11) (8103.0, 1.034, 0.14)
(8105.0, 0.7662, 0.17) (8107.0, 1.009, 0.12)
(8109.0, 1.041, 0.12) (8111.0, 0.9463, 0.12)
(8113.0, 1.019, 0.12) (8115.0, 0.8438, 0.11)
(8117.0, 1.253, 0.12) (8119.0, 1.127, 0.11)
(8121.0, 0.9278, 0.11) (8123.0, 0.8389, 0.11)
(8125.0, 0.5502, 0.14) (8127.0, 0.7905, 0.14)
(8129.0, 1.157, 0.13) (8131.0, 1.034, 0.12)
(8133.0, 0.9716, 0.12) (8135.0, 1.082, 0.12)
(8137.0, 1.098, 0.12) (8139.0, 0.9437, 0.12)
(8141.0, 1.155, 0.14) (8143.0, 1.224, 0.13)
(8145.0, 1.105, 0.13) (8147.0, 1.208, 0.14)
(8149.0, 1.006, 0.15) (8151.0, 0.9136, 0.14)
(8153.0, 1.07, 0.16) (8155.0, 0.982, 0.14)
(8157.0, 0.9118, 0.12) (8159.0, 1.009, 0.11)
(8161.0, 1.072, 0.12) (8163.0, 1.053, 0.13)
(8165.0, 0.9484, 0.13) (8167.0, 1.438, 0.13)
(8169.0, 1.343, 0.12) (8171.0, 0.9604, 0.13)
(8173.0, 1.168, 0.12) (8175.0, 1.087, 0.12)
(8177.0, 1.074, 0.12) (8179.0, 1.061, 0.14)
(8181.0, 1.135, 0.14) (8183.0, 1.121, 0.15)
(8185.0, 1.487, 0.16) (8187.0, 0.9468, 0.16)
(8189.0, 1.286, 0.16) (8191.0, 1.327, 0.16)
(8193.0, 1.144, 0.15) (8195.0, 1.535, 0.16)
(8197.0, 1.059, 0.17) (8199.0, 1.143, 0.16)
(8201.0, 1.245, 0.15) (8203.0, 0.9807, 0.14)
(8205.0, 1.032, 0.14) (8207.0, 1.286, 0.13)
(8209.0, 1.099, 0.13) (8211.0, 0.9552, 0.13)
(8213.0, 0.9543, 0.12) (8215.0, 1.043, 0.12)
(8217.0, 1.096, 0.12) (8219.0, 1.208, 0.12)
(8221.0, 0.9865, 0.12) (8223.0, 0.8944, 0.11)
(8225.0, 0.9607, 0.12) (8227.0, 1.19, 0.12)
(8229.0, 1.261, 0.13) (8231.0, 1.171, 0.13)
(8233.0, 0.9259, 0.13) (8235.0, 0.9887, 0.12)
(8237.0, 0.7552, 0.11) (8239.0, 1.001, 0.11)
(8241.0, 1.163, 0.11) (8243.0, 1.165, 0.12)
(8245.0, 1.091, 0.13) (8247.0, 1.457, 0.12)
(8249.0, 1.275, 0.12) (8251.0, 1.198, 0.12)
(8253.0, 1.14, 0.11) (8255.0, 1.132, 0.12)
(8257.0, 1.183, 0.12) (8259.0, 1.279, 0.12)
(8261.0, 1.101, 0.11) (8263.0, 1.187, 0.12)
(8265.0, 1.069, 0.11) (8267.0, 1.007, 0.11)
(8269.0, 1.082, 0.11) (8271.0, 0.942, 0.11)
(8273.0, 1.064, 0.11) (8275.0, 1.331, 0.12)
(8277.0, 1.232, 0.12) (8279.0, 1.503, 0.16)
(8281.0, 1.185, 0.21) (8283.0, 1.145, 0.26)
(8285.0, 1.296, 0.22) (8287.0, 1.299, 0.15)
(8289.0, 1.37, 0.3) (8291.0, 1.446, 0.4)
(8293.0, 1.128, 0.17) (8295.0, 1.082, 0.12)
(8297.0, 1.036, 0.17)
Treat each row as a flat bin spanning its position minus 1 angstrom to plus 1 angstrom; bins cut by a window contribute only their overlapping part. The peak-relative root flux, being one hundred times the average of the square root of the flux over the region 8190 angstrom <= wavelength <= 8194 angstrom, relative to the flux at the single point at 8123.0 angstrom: 132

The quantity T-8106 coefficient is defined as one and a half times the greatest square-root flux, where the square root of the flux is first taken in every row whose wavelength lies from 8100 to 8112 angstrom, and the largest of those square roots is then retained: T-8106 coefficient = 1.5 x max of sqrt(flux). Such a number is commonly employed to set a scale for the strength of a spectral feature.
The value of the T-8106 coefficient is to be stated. 1.59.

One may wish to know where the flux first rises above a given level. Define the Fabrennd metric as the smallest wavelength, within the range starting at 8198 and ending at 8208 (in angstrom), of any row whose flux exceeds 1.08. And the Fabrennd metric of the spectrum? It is 8199.0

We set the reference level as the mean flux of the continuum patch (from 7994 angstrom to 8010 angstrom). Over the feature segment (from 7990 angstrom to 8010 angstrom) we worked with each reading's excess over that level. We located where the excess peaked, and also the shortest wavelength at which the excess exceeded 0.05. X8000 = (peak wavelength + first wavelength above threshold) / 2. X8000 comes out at 7995 angstrom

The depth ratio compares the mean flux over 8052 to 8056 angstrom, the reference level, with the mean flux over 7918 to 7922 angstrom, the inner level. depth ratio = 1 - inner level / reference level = -0.12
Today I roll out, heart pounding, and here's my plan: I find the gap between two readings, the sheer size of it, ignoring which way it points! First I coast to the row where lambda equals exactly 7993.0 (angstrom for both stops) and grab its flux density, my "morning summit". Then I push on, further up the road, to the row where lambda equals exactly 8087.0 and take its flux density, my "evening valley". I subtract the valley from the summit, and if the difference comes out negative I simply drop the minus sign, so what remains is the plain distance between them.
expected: 0.29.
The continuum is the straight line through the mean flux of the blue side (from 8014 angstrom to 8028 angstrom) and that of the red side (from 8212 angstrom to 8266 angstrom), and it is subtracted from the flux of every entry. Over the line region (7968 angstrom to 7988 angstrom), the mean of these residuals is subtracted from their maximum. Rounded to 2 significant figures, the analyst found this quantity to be 0.13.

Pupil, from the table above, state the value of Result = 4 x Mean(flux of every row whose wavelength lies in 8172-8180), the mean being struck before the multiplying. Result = 4.39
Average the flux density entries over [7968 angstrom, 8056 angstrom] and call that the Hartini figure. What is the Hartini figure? 0.97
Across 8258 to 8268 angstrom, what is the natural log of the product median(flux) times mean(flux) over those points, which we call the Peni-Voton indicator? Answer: 0.22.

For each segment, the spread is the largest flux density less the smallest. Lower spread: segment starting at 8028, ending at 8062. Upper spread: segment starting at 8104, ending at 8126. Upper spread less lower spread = 0.3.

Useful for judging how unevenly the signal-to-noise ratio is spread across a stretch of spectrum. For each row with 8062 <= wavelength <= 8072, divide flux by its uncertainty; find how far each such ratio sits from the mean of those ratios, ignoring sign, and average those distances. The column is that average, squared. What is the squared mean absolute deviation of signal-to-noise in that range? 3.8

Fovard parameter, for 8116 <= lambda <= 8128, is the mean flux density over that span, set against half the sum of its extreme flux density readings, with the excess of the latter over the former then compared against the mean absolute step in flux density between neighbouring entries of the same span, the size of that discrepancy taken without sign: 0.20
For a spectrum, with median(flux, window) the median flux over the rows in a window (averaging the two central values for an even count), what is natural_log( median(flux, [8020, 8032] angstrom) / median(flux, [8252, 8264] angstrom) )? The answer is -0.28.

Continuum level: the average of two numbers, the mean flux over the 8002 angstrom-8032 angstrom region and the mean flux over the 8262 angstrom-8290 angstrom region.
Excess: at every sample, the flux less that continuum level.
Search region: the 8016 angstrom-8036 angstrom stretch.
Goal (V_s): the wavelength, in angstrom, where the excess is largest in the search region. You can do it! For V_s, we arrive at 8023.0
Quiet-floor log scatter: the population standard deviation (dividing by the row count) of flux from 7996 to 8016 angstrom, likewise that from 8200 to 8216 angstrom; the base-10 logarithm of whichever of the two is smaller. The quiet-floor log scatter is -1.03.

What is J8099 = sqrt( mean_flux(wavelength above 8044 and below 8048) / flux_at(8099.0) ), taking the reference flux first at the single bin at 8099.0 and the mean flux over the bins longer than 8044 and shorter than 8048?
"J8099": 1.2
